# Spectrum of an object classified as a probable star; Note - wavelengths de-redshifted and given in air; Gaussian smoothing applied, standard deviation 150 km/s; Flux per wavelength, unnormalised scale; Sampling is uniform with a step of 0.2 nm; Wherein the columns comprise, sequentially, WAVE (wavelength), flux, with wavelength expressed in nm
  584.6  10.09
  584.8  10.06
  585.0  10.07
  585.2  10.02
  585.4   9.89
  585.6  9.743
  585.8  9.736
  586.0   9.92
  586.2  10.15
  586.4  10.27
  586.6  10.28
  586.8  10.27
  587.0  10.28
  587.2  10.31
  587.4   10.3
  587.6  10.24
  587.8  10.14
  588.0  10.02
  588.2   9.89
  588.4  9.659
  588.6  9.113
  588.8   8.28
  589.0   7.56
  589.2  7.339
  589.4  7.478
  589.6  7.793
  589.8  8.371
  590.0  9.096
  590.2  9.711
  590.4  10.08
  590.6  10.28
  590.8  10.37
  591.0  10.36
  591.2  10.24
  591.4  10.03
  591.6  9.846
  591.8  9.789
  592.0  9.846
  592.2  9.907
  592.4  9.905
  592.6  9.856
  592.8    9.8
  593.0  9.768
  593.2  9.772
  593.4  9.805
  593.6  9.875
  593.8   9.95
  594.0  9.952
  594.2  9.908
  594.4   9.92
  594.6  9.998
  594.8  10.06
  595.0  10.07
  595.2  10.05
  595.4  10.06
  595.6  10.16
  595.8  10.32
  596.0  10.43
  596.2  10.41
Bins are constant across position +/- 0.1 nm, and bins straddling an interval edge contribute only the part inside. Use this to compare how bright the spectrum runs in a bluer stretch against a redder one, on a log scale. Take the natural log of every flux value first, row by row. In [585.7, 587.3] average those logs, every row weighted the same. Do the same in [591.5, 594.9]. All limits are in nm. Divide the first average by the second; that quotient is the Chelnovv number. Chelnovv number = 1.01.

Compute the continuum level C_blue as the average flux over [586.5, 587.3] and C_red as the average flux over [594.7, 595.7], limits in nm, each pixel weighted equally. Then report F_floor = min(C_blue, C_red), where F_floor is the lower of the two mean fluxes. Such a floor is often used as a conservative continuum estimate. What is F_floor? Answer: 10.1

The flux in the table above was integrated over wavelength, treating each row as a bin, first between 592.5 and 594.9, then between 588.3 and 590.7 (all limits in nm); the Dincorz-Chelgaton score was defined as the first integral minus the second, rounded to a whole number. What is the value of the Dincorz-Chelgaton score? 3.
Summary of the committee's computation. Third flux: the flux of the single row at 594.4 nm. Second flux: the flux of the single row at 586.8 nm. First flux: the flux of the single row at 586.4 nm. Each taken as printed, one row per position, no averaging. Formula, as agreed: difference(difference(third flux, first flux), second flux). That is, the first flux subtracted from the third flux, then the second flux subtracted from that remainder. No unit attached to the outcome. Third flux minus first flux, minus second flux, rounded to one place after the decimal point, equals -10.6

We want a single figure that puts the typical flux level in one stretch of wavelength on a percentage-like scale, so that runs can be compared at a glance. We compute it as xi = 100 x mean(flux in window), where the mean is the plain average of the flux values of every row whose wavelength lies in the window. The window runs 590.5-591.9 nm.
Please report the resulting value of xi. 1013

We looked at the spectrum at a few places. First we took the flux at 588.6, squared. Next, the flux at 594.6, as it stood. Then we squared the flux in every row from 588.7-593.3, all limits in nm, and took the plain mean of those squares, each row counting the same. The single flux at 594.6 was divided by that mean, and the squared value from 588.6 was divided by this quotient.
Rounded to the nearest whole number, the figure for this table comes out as 737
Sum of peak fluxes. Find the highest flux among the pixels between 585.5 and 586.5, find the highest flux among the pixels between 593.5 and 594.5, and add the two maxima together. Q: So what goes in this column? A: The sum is 20.2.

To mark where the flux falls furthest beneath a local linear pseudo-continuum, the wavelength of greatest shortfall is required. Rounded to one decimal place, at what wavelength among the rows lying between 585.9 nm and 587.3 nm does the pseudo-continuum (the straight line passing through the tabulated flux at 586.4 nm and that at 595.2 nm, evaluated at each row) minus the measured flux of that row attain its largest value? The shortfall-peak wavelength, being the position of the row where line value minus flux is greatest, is 586.0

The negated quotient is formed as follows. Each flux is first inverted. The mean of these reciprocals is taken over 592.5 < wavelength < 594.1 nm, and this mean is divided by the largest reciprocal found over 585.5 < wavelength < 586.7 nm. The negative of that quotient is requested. -0.99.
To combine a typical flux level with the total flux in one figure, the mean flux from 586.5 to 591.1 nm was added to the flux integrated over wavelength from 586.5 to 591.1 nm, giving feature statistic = 53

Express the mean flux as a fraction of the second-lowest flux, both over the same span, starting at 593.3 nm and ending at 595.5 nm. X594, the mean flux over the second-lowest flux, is 1.01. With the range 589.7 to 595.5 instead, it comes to 1.09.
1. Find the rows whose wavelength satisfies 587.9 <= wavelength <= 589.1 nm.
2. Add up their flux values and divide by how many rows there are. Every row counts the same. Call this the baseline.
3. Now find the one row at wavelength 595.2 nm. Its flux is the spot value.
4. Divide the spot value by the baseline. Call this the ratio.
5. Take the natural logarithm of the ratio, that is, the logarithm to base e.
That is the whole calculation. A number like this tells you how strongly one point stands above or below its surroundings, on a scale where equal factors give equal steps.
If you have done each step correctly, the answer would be 0.10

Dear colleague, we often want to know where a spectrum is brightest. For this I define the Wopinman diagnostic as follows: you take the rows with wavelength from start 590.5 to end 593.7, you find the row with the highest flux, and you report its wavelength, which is 590.8 nm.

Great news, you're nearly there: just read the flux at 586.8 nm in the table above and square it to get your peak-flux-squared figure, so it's 105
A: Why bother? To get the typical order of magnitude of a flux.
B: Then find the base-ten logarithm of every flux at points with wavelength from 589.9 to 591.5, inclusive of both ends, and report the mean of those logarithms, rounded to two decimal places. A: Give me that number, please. 1.00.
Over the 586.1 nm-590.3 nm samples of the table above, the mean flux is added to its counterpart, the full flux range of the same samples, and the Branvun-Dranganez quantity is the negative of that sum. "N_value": -12.3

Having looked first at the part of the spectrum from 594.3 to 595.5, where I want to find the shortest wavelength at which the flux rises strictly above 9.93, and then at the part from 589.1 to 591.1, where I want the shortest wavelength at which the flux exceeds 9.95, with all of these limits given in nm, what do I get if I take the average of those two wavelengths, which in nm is 592.50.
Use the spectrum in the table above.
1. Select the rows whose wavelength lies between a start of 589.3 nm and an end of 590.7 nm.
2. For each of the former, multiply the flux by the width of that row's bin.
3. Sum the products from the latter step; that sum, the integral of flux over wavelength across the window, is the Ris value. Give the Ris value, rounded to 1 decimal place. 12.6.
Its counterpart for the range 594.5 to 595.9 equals 14.1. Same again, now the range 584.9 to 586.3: 13.9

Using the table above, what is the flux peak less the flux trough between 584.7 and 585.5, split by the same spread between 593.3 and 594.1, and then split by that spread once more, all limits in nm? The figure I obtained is 8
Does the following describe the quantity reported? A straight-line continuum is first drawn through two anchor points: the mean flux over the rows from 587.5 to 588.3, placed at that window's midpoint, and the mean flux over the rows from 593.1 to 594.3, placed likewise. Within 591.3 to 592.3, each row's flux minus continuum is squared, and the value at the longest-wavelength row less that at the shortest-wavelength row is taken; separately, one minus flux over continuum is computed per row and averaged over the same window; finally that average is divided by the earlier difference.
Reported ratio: -1.1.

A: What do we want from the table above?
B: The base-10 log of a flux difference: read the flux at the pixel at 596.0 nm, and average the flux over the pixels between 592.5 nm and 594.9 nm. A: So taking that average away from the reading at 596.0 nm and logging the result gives -0.27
